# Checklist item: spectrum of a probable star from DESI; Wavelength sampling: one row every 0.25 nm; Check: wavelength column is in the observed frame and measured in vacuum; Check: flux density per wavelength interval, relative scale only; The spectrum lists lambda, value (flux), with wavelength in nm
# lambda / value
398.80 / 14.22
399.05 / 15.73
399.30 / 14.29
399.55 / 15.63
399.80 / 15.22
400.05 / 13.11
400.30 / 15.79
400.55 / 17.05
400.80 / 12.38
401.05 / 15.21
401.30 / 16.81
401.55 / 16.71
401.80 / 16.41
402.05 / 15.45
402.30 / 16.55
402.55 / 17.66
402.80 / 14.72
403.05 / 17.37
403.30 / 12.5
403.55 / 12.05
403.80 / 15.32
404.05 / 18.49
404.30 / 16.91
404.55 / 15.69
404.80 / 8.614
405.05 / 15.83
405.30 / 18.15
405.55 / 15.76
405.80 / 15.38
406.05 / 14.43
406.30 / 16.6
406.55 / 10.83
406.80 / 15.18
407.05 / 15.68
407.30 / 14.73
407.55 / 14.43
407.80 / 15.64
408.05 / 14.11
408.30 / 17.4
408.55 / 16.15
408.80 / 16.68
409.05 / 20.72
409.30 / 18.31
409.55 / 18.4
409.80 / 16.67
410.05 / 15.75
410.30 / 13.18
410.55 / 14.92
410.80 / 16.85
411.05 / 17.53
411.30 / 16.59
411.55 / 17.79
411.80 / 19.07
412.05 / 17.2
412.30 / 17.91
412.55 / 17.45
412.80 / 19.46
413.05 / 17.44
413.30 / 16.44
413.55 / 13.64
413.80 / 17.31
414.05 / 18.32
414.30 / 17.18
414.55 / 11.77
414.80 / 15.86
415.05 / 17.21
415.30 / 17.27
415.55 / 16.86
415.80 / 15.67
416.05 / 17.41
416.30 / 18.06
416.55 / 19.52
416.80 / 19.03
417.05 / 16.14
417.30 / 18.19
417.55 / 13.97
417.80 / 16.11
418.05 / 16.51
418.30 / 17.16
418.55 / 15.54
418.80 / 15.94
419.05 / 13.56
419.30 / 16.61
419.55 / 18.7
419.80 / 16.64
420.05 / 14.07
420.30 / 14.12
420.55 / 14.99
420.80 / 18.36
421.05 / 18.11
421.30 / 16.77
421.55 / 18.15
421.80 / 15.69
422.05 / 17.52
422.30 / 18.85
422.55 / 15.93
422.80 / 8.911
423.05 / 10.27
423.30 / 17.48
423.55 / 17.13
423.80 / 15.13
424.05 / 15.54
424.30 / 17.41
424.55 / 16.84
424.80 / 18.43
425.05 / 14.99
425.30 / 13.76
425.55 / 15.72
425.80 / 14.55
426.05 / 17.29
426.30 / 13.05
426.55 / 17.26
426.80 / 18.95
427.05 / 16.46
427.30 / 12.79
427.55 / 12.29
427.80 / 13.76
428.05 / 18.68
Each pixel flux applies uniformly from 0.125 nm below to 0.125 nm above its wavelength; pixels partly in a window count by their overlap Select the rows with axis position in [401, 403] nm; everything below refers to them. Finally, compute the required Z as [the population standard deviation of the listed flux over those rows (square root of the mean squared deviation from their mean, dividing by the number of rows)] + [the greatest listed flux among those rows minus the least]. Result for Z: 3.9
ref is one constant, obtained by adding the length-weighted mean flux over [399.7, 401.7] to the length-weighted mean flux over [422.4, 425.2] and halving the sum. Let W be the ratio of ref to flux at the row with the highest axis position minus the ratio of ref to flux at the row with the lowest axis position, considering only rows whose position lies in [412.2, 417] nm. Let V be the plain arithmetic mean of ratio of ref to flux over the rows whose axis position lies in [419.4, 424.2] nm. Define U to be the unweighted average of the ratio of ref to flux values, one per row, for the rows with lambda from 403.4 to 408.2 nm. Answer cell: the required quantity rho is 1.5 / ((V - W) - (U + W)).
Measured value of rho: 36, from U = 1.06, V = 1.00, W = -0.1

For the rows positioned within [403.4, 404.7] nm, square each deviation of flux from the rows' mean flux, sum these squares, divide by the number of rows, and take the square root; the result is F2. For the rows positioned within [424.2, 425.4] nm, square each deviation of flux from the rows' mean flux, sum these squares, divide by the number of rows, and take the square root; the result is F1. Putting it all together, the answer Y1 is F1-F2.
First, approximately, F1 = 1.69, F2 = 2.1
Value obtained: -0.4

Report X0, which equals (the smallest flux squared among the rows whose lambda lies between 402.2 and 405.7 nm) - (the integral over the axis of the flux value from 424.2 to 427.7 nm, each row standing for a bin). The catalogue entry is 19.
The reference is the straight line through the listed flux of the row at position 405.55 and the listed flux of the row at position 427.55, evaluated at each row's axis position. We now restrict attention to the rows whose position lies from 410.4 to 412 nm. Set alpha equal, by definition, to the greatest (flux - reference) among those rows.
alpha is 4.30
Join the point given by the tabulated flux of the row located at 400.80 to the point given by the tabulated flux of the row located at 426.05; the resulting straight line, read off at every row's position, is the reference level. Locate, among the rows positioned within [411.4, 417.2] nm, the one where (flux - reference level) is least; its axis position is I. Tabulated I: 414.55 nm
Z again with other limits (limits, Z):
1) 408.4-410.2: 6.6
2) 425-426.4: 5.6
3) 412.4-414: 7.6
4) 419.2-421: 6.4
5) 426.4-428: 9.1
